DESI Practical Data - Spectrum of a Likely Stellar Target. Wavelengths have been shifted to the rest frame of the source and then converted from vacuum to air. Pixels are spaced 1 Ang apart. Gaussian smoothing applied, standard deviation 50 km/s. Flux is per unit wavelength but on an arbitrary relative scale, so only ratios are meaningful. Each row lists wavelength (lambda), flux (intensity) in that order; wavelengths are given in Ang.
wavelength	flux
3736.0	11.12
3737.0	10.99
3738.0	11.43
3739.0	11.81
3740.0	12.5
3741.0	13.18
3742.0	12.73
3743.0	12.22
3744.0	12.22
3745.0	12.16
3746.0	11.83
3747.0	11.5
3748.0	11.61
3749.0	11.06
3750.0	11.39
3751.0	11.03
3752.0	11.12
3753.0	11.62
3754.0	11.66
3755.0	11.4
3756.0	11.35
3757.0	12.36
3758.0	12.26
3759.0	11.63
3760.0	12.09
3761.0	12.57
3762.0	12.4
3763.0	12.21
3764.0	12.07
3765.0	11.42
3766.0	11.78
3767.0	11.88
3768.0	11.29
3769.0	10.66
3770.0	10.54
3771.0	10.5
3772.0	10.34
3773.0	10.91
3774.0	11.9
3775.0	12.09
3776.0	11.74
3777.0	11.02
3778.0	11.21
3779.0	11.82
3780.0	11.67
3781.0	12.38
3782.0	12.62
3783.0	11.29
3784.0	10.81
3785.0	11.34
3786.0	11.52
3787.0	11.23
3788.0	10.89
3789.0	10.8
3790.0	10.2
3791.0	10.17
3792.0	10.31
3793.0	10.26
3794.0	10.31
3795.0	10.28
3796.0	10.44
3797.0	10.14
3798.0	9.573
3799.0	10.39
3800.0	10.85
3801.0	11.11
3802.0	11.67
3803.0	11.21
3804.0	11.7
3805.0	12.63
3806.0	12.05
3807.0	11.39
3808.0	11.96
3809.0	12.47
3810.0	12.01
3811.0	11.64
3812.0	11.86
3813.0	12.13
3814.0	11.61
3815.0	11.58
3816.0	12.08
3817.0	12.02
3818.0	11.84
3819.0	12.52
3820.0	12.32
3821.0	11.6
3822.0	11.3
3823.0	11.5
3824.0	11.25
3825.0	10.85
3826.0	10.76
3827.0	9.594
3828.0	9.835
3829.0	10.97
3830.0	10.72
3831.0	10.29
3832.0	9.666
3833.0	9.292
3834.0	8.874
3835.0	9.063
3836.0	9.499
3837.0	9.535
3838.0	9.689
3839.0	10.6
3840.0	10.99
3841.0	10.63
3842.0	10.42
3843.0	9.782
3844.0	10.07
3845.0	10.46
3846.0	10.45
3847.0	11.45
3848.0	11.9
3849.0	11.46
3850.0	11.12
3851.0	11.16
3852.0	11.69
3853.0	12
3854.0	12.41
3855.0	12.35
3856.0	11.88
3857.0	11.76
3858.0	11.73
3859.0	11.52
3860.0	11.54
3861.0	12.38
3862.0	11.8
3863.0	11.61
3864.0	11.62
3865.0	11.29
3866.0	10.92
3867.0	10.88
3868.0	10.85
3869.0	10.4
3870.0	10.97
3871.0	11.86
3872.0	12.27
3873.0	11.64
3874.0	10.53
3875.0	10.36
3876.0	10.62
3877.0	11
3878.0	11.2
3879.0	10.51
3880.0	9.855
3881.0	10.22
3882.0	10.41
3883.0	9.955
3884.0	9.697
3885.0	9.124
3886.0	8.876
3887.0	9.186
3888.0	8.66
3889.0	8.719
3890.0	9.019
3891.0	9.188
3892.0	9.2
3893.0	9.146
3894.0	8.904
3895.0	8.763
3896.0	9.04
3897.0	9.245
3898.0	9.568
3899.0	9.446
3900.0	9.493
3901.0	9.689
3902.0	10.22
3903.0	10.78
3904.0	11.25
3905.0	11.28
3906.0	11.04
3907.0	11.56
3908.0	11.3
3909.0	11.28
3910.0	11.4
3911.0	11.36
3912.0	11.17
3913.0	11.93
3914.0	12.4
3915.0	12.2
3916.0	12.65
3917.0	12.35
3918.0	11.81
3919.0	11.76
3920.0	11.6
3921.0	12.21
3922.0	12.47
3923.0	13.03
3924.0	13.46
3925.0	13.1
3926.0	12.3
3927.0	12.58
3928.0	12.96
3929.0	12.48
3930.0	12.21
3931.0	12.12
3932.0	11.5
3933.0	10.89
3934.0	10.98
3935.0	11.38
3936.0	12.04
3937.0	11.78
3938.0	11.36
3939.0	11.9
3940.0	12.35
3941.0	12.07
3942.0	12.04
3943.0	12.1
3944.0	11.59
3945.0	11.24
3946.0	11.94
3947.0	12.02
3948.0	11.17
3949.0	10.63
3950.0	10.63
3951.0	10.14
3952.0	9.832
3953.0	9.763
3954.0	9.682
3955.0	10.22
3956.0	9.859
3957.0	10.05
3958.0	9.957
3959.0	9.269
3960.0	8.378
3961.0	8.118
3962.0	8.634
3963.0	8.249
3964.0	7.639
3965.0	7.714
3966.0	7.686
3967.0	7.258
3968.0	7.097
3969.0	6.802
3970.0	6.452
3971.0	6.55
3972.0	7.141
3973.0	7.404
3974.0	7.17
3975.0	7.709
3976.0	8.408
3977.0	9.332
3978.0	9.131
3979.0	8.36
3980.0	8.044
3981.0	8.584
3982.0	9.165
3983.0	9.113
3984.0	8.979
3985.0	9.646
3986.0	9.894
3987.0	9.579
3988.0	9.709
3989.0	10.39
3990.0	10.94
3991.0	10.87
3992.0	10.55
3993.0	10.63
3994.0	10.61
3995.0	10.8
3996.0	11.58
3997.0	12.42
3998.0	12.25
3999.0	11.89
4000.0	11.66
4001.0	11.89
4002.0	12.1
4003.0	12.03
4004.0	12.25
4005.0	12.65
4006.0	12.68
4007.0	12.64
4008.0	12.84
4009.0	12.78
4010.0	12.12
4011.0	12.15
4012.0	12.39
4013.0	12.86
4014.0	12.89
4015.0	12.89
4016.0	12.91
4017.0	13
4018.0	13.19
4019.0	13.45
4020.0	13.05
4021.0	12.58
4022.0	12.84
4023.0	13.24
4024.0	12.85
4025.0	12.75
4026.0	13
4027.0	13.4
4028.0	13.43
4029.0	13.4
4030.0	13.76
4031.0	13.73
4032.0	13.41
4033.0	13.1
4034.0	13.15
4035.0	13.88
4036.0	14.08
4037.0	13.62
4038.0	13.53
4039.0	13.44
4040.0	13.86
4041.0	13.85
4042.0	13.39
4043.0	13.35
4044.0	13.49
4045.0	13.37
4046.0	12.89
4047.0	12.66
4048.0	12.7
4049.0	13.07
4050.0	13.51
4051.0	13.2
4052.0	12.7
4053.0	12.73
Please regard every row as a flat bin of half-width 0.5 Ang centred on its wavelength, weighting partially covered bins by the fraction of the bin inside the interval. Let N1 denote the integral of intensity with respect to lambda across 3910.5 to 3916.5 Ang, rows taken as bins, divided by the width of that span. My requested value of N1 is 12.0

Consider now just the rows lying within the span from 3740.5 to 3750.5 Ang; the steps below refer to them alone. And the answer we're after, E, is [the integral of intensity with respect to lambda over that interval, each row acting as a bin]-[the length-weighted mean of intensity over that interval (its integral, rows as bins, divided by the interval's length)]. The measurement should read 108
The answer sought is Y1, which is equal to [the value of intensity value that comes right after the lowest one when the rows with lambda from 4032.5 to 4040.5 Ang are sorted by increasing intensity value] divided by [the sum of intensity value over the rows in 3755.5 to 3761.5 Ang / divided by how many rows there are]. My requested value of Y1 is 1.1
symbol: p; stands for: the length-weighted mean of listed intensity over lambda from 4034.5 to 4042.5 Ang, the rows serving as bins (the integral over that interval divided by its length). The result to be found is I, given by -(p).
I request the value -13.7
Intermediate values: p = 13.7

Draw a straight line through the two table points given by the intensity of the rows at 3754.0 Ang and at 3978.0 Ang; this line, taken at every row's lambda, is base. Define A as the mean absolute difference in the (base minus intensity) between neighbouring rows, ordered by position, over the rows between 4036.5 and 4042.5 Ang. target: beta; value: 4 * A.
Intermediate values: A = 0.21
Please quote 0.8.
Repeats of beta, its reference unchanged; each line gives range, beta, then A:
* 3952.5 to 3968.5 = 1.4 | 0.35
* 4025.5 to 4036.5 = 1.0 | 0.25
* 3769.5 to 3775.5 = 1.6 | 0.39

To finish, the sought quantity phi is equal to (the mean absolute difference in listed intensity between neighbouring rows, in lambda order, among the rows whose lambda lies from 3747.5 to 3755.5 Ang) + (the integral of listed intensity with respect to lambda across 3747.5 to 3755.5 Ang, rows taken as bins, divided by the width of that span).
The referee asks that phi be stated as 11.7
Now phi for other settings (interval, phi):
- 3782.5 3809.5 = 11.4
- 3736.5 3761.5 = 12.2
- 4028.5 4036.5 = 13.8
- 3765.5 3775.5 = 11.6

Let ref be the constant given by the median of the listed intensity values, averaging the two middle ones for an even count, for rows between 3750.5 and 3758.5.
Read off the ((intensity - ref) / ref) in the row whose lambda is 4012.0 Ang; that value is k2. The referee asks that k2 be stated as 0.08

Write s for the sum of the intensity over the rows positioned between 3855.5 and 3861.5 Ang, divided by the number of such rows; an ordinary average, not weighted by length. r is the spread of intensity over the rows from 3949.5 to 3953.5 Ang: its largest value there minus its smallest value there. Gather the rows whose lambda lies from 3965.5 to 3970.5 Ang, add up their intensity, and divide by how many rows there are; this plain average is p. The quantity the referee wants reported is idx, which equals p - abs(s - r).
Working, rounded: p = 7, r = 0.87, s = 11.8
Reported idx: -3.9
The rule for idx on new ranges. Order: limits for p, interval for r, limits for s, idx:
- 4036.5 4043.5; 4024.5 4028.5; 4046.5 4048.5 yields 1.6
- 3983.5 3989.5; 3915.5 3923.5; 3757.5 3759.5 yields -0.8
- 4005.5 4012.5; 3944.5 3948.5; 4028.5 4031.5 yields -0.3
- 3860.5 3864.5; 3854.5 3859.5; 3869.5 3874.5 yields 1.2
